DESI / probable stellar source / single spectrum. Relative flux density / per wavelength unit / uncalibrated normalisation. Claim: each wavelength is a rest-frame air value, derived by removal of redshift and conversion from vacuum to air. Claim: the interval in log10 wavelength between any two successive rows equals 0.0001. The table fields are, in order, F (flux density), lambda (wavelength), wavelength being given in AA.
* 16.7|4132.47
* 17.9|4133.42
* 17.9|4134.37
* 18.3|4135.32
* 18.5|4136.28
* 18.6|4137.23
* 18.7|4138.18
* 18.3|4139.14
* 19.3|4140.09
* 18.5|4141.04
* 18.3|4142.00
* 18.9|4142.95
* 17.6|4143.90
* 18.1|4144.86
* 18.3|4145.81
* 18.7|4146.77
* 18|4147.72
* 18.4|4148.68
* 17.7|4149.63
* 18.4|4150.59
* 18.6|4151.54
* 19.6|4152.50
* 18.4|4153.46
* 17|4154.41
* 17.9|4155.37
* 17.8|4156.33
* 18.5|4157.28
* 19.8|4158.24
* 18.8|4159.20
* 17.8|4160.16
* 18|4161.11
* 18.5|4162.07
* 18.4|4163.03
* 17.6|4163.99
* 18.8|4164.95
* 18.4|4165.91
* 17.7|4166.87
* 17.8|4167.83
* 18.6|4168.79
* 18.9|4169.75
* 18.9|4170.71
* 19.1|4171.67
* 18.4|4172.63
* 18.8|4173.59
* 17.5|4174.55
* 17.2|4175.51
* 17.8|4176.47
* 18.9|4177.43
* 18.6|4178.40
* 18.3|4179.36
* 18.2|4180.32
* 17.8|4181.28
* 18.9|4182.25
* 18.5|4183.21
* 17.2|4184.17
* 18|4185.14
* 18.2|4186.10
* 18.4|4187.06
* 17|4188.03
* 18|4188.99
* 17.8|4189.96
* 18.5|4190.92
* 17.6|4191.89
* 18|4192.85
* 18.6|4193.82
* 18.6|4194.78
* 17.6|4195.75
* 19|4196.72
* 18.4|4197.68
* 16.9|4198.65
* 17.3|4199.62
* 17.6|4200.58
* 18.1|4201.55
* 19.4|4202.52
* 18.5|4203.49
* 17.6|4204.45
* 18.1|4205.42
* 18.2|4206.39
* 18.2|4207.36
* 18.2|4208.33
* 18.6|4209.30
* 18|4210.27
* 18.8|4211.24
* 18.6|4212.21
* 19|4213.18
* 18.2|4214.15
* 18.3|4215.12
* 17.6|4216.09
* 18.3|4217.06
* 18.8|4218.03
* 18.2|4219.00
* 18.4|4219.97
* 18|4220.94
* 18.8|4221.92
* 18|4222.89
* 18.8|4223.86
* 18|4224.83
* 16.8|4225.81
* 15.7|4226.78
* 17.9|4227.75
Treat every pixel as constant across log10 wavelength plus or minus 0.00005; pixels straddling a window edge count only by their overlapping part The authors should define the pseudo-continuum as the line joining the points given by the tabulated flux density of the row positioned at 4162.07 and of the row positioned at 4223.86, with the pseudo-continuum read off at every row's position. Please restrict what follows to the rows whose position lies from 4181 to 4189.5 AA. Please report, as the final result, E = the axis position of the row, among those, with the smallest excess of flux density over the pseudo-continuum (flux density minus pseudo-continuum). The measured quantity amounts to 4188.03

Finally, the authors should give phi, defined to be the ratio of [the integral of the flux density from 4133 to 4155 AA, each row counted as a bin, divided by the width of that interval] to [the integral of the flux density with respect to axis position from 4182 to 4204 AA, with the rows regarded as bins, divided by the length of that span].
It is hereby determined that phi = 1.014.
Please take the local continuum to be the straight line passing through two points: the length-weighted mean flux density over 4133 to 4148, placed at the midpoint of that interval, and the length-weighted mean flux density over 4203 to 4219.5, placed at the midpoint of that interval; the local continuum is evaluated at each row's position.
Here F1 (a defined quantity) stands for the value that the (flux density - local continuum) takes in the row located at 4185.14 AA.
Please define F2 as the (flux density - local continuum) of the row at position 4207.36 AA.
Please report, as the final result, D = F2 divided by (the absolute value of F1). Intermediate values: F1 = -0.34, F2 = -0.11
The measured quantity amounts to -0.3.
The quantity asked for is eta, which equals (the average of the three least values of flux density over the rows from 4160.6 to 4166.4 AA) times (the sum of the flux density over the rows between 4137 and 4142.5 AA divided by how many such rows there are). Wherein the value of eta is 335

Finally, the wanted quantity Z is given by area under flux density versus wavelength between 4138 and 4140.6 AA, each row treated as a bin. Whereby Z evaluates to 48.8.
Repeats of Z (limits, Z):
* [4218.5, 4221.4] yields 52.9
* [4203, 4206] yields 54.3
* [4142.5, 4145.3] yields 50.9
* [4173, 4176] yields 53.6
